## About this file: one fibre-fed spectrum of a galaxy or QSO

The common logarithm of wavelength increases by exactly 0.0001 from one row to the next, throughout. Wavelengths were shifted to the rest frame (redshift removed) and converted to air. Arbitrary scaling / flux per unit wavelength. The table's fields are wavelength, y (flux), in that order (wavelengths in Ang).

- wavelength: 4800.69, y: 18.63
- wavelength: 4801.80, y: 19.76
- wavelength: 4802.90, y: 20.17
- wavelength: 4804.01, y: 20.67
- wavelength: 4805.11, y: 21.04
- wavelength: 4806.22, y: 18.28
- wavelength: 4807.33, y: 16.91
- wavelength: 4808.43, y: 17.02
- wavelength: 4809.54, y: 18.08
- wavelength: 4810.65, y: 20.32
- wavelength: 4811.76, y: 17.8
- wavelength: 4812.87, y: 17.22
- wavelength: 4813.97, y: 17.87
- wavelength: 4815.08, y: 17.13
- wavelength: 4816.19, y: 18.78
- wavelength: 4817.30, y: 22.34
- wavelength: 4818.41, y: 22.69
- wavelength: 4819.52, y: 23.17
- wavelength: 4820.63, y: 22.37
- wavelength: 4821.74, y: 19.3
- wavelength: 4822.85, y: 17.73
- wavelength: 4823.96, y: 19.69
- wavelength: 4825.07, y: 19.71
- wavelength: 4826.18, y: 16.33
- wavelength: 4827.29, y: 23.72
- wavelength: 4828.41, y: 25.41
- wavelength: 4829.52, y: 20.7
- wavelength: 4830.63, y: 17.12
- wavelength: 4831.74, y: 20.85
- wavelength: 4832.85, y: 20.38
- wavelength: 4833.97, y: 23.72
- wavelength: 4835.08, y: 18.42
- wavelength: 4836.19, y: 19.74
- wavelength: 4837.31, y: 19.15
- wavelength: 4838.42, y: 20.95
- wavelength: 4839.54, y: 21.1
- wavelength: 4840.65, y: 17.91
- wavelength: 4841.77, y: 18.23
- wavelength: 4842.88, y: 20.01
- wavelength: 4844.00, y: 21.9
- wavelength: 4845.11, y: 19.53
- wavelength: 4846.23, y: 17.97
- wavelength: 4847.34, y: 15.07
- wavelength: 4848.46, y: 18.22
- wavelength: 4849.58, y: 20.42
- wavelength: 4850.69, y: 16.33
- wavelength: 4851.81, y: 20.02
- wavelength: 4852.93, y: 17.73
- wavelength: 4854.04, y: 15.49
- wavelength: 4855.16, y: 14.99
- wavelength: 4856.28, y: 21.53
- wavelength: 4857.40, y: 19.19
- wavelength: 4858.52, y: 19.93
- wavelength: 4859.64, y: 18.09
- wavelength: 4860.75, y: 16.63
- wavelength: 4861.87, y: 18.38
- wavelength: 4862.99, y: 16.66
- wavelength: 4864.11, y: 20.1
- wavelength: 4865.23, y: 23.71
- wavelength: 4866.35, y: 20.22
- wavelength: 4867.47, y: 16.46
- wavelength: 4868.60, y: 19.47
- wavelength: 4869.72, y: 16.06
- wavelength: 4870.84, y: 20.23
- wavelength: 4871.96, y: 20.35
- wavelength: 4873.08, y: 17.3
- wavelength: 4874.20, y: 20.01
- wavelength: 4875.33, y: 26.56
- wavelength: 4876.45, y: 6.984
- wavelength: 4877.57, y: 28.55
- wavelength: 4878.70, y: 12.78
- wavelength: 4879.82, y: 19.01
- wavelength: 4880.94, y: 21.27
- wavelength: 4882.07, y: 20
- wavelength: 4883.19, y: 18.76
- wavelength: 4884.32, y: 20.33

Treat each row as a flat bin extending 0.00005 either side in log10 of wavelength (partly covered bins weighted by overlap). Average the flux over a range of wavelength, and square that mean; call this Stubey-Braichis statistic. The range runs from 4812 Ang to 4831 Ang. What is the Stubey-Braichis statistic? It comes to 403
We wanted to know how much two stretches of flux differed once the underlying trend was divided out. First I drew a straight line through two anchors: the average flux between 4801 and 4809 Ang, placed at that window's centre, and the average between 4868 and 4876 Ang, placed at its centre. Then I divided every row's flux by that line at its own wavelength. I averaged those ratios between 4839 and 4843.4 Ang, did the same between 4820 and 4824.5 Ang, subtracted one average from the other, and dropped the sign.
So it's 0.04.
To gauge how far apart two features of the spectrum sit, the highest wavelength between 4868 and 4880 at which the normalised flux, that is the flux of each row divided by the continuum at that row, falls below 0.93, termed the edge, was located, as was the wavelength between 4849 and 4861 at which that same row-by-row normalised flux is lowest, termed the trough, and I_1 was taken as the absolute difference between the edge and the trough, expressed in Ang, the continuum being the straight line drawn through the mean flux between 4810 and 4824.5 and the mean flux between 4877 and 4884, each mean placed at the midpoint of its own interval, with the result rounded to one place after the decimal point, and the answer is 23.5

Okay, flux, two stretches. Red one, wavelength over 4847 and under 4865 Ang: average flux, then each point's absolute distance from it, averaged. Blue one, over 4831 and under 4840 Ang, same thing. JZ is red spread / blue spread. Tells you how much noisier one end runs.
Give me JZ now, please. 1.5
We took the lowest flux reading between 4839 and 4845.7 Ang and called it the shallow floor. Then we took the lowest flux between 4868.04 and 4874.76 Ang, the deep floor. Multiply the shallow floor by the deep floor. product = 288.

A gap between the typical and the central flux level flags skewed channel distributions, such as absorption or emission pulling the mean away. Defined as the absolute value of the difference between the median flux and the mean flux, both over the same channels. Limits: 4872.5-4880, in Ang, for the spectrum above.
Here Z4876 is 0.3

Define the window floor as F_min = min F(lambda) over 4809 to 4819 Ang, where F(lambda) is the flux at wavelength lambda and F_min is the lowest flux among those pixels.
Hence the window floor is 17.13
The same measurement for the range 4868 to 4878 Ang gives 6.984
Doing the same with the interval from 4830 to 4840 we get 17.12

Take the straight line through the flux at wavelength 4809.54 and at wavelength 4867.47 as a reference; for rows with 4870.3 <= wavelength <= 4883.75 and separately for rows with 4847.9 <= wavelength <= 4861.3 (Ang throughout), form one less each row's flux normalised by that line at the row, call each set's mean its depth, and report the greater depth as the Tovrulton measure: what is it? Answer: -0.083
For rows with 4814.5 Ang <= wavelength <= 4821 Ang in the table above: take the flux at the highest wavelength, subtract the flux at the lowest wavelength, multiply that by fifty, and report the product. 262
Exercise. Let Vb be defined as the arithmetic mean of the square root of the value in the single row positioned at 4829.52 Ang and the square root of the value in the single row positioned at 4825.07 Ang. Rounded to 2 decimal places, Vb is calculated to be 4.49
